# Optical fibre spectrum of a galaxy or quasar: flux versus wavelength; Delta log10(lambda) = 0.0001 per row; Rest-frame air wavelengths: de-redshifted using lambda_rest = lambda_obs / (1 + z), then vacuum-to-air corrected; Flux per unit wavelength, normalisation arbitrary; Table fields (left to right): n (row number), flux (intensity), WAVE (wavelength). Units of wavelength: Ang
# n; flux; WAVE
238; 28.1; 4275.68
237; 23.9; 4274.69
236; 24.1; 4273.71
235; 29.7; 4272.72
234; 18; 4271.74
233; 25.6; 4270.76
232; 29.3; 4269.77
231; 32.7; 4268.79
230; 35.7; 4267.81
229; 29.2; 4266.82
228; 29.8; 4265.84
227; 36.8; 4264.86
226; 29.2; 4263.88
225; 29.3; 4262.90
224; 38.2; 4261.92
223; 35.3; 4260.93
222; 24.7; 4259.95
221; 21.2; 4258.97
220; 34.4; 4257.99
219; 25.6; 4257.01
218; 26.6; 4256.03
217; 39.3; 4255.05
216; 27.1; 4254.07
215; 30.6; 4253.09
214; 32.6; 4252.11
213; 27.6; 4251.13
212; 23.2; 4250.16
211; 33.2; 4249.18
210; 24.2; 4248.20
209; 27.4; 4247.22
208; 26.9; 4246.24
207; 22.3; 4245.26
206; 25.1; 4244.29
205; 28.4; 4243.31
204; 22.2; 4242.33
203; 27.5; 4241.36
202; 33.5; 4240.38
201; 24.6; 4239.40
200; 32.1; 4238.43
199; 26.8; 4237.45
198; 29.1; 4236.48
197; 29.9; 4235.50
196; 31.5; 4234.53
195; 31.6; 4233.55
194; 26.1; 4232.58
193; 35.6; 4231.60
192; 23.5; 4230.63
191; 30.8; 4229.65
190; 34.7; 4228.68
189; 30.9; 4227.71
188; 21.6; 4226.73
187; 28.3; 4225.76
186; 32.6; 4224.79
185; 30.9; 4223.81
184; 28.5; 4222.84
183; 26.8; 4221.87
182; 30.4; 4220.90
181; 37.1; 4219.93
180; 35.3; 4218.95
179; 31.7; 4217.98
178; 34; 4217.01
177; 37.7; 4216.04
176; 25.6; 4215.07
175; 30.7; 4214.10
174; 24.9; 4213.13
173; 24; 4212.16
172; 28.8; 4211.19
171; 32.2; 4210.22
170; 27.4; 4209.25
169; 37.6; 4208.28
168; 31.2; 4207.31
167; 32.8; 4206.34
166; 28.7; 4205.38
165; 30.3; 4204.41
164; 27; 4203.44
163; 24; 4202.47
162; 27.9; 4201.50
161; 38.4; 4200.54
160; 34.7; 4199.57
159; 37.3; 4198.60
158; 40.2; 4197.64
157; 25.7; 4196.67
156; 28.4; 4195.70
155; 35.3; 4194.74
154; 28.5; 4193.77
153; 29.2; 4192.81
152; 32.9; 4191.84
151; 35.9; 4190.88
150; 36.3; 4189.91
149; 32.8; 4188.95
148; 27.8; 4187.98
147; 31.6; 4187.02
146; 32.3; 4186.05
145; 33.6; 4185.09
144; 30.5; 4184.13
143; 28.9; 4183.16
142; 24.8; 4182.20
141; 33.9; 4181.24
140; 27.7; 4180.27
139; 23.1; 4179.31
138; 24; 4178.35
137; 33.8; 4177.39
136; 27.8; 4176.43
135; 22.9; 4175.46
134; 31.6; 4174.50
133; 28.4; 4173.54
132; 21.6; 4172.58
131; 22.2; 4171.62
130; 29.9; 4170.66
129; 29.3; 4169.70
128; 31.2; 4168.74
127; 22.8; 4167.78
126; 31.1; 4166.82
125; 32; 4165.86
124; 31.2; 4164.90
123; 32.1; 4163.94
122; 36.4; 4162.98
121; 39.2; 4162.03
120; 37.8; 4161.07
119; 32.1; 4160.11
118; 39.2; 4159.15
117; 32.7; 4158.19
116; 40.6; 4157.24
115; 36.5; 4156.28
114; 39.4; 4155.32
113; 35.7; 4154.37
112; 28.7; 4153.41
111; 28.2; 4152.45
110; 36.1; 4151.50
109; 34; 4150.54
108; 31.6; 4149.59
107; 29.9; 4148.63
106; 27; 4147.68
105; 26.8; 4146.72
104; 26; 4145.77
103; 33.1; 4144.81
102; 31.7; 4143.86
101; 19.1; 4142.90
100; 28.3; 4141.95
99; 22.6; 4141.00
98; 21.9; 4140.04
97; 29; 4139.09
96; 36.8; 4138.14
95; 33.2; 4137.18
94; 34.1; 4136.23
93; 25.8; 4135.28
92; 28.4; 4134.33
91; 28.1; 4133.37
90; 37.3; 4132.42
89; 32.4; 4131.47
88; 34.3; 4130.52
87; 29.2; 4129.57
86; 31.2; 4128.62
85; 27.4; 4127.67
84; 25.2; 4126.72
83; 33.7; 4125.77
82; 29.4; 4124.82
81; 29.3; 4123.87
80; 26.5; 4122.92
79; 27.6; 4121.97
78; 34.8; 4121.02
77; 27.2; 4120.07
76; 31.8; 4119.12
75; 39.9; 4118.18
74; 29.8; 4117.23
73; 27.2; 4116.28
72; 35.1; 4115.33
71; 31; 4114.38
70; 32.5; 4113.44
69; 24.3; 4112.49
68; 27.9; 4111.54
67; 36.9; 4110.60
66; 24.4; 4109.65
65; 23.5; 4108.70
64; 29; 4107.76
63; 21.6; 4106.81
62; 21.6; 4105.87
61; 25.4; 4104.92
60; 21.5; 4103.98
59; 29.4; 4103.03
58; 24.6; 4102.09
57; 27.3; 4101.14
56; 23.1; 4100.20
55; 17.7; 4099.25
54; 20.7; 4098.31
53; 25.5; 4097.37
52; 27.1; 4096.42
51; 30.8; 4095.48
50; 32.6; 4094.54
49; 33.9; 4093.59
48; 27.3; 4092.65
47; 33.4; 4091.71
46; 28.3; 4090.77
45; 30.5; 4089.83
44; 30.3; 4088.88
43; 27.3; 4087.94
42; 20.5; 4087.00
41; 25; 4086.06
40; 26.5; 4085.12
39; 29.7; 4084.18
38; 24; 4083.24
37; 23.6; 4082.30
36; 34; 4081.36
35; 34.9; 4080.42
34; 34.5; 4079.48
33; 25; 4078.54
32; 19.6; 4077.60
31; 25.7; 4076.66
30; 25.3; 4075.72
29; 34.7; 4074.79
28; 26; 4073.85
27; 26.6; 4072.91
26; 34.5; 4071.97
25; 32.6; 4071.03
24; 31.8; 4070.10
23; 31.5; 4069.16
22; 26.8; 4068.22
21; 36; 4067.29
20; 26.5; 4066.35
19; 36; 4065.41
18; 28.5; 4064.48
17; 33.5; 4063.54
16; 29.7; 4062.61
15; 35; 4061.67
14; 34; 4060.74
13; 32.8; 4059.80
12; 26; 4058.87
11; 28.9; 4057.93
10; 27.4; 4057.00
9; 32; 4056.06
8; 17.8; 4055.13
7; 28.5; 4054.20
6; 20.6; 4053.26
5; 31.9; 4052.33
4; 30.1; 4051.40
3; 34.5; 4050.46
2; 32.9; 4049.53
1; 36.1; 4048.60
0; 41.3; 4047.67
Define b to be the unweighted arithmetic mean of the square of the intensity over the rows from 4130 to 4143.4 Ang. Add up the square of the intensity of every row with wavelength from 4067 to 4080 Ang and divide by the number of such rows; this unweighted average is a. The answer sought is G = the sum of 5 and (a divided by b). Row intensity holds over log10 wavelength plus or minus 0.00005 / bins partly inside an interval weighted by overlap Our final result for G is 5.99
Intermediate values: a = 883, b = 893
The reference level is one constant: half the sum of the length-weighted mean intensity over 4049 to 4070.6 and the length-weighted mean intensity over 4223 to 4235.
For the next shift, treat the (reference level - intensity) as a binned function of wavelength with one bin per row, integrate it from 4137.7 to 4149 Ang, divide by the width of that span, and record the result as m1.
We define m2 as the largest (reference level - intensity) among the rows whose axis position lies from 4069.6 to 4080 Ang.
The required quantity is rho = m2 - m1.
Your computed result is 8.0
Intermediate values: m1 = 2.3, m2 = 10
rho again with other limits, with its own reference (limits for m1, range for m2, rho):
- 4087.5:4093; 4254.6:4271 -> 8.4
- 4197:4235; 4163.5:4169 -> 8.0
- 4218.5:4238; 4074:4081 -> 10.5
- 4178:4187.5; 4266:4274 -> 11.1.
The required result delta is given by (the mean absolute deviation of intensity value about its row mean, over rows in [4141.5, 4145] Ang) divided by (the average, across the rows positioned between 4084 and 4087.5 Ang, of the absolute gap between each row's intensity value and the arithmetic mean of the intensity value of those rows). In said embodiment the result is 1.7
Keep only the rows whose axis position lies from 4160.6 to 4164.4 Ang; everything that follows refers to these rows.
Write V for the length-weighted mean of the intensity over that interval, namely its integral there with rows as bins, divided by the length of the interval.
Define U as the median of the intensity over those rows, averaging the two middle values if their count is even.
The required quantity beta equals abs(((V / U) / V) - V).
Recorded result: 36.4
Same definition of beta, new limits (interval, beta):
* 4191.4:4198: 31.2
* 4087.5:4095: 30.4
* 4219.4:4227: 29.7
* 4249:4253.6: 29.2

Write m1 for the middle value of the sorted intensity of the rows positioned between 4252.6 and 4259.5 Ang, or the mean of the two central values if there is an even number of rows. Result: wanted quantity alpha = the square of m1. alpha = 734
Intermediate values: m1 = 27.1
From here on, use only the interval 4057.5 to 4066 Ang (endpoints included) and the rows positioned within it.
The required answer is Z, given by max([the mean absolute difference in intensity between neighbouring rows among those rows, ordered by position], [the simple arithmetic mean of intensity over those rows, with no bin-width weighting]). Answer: 31.6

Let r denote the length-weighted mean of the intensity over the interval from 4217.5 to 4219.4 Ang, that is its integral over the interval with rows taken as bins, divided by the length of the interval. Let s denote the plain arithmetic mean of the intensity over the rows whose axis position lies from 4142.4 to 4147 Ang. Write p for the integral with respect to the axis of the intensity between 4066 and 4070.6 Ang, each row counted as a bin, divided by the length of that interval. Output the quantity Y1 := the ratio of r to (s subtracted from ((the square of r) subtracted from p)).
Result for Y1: -0.030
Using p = 31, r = 33.5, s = 27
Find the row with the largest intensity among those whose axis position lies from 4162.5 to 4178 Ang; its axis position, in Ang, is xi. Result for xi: 4162.98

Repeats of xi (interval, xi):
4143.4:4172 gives 4157.24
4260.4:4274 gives 4261.92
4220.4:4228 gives 4224.79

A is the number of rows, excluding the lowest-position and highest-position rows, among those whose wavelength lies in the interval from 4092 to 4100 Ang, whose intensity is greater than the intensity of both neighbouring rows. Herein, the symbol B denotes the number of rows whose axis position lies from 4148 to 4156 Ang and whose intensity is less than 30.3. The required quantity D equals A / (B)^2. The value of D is 0.11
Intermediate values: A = 1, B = 3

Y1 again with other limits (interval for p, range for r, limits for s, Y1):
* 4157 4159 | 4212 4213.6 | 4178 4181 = -0.042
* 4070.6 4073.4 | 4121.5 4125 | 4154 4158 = -0.035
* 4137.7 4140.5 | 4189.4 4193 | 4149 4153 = -0.029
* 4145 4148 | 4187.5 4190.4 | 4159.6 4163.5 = -0.031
